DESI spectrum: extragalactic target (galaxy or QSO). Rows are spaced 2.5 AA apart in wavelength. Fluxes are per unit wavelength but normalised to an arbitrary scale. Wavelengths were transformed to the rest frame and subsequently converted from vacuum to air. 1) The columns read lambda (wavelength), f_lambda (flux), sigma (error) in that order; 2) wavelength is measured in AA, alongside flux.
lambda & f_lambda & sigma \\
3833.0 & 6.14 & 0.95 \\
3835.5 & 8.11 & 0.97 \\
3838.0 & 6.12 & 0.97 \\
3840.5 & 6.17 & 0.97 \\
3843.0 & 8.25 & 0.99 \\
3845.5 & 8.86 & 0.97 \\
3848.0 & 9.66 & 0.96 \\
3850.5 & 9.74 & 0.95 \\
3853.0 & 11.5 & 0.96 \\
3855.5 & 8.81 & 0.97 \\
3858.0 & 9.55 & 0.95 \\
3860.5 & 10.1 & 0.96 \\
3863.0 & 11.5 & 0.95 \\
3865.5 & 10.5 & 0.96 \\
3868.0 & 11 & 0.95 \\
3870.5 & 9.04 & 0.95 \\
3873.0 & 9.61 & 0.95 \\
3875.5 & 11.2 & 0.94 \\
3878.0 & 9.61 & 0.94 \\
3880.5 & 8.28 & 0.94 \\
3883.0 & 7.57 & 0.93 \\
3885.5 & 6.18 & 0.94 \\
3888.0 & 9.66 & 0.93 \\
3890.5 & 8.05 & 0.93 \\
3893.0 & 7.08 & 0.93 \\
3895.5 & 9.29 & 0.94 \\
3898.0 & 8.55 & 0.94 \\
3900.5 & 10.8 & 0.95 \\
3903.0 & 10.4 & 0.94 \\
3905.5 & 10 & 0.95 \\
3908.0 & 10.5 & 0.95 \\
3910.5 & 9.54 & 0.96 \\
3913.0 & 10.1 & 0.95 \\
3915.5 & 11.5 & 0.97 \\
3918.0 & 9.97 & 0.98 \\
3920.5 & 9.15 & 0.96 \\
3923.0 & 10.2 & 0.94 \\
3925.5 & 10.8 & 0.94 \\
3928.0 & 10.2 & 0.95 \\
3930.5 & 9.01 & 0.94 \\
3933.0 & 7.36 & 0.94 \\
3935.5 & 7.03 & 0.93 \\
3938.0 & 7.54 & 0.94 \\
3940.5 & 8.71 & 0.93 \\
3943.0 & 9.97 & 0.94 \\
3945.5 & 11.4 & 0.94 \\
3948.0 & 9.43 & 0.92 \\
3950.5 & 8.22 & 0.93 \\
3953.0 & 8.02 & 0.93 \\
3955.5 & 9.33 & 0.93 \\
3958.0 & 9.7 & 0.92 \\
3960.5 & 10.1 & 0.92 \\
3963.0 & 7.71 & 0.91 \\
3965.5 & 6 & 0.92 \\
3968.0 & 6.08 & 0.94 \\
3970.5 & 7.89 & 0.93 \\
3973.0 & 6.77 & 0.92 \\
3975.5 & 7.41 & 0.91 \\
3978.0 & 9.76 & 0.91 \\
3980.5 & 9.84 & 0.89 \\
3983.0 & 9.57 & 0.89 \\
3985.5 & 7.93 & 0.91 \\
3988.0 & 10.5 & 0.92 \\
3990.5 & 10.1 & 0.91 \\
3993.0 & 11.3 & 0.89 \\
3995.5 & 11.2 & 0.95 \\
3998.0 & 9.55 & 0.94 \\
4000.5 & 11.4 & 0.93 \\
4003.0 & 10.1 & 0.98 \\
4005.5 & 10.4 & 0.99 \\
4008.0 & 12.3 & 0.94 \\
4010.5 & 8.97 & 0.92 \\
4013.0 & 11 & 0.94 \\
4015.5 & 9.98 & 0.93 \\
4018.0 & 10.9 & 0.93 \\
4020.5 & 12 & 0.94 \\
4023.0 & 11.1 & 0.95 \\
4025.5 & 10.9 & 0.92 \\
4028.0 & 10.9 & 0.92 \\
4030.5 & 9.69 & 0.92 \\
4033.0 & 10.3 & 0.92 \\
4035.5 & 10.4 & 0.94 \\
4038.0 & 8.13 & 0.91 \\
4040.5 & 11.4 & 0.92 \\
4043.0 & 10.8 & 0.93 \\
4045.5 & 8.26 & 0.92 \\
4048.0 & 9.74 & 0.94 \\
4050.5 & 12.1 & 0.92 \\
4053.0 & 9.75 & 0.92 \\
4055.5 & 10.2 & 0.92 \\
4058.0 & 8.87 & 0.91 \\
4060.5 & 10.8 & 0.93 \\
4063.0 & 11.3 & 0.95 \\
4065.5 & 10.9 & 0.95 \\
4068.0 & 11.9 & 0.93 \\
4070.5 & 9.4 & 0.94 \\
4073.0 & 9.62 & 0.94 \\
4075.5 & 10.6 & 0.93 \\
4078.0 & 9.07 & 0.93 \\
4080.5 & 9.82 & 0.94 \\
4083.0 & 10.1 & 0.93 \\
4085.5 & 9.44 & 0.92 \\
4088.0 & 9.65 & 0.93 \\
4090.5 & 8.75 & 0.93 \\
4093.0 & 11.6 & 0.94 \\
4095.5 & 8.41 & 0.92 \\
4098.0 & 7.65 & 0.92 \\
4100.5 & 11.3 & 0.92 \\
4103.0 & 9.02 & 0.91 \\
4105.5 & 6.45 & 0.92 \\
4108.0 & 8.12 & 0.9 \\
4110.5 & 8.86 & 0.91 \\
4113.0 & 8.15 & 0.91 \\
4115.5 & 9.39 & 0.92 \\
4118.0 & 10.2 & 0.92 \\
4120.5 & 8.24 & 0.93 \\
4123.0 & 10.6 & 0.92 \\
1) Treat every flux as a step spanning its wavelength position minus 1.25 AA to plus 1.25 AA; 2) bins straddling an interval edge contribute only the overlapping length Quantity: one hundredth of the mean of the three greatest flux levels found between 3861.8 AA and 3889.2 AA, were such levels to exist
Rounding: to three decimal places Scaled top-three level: 0.112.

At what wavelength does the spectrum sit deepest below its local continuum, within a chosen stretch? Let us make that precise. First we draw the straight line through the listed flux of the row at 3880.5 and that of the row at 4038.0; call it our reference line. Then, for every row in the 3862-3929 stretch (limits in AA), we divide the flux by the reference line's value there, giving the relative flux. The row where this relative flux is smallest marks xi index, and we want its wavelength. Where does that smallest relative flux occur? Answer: 3885.5 AA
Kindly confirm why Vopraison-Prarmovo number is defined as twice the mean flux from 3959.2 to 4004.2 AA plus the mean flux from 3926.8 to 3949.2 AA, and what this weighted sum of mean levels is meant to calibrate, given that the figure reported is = 27.1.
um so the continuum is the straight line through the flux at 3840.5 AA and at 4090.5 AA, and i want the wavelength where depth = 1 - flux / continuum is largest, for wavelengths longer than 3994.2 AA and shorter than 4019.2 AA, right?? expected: 4010.5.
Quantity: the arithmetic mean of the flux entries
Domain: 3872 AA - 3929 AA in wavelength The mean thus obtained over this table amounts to 9.49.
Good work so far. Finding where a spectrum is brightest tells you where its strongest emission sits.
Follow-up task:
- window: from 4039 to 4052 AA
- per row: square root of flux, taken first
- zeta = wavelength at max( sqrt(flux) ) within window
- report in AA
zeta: 4050.5 AA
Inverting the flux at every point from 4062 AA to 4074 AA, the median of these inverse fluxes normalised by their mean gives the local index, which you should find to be 0.97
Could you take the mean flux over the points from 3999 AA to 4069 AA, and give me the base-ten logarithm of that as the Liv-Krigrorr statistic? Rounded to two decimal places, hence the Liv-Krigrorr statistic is 1.02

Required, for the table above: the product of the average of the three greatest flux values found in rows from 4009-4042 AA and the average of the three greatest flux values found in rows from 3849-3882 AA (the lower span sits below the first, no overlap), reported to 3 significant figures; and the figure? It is 131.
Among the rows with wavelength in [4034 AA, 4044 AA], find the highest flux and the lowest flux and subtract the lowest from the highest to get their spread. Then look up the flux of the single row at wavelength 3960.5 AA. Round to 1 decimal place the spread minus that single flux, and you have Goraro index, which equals -6.8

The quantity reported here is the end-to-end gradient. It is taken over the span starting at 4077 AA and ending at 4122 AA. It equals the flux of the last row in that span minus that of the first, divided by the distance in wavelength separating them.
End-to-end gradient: -0.020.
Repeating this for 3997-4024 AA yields 0.062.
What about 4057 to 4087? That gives 0.021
